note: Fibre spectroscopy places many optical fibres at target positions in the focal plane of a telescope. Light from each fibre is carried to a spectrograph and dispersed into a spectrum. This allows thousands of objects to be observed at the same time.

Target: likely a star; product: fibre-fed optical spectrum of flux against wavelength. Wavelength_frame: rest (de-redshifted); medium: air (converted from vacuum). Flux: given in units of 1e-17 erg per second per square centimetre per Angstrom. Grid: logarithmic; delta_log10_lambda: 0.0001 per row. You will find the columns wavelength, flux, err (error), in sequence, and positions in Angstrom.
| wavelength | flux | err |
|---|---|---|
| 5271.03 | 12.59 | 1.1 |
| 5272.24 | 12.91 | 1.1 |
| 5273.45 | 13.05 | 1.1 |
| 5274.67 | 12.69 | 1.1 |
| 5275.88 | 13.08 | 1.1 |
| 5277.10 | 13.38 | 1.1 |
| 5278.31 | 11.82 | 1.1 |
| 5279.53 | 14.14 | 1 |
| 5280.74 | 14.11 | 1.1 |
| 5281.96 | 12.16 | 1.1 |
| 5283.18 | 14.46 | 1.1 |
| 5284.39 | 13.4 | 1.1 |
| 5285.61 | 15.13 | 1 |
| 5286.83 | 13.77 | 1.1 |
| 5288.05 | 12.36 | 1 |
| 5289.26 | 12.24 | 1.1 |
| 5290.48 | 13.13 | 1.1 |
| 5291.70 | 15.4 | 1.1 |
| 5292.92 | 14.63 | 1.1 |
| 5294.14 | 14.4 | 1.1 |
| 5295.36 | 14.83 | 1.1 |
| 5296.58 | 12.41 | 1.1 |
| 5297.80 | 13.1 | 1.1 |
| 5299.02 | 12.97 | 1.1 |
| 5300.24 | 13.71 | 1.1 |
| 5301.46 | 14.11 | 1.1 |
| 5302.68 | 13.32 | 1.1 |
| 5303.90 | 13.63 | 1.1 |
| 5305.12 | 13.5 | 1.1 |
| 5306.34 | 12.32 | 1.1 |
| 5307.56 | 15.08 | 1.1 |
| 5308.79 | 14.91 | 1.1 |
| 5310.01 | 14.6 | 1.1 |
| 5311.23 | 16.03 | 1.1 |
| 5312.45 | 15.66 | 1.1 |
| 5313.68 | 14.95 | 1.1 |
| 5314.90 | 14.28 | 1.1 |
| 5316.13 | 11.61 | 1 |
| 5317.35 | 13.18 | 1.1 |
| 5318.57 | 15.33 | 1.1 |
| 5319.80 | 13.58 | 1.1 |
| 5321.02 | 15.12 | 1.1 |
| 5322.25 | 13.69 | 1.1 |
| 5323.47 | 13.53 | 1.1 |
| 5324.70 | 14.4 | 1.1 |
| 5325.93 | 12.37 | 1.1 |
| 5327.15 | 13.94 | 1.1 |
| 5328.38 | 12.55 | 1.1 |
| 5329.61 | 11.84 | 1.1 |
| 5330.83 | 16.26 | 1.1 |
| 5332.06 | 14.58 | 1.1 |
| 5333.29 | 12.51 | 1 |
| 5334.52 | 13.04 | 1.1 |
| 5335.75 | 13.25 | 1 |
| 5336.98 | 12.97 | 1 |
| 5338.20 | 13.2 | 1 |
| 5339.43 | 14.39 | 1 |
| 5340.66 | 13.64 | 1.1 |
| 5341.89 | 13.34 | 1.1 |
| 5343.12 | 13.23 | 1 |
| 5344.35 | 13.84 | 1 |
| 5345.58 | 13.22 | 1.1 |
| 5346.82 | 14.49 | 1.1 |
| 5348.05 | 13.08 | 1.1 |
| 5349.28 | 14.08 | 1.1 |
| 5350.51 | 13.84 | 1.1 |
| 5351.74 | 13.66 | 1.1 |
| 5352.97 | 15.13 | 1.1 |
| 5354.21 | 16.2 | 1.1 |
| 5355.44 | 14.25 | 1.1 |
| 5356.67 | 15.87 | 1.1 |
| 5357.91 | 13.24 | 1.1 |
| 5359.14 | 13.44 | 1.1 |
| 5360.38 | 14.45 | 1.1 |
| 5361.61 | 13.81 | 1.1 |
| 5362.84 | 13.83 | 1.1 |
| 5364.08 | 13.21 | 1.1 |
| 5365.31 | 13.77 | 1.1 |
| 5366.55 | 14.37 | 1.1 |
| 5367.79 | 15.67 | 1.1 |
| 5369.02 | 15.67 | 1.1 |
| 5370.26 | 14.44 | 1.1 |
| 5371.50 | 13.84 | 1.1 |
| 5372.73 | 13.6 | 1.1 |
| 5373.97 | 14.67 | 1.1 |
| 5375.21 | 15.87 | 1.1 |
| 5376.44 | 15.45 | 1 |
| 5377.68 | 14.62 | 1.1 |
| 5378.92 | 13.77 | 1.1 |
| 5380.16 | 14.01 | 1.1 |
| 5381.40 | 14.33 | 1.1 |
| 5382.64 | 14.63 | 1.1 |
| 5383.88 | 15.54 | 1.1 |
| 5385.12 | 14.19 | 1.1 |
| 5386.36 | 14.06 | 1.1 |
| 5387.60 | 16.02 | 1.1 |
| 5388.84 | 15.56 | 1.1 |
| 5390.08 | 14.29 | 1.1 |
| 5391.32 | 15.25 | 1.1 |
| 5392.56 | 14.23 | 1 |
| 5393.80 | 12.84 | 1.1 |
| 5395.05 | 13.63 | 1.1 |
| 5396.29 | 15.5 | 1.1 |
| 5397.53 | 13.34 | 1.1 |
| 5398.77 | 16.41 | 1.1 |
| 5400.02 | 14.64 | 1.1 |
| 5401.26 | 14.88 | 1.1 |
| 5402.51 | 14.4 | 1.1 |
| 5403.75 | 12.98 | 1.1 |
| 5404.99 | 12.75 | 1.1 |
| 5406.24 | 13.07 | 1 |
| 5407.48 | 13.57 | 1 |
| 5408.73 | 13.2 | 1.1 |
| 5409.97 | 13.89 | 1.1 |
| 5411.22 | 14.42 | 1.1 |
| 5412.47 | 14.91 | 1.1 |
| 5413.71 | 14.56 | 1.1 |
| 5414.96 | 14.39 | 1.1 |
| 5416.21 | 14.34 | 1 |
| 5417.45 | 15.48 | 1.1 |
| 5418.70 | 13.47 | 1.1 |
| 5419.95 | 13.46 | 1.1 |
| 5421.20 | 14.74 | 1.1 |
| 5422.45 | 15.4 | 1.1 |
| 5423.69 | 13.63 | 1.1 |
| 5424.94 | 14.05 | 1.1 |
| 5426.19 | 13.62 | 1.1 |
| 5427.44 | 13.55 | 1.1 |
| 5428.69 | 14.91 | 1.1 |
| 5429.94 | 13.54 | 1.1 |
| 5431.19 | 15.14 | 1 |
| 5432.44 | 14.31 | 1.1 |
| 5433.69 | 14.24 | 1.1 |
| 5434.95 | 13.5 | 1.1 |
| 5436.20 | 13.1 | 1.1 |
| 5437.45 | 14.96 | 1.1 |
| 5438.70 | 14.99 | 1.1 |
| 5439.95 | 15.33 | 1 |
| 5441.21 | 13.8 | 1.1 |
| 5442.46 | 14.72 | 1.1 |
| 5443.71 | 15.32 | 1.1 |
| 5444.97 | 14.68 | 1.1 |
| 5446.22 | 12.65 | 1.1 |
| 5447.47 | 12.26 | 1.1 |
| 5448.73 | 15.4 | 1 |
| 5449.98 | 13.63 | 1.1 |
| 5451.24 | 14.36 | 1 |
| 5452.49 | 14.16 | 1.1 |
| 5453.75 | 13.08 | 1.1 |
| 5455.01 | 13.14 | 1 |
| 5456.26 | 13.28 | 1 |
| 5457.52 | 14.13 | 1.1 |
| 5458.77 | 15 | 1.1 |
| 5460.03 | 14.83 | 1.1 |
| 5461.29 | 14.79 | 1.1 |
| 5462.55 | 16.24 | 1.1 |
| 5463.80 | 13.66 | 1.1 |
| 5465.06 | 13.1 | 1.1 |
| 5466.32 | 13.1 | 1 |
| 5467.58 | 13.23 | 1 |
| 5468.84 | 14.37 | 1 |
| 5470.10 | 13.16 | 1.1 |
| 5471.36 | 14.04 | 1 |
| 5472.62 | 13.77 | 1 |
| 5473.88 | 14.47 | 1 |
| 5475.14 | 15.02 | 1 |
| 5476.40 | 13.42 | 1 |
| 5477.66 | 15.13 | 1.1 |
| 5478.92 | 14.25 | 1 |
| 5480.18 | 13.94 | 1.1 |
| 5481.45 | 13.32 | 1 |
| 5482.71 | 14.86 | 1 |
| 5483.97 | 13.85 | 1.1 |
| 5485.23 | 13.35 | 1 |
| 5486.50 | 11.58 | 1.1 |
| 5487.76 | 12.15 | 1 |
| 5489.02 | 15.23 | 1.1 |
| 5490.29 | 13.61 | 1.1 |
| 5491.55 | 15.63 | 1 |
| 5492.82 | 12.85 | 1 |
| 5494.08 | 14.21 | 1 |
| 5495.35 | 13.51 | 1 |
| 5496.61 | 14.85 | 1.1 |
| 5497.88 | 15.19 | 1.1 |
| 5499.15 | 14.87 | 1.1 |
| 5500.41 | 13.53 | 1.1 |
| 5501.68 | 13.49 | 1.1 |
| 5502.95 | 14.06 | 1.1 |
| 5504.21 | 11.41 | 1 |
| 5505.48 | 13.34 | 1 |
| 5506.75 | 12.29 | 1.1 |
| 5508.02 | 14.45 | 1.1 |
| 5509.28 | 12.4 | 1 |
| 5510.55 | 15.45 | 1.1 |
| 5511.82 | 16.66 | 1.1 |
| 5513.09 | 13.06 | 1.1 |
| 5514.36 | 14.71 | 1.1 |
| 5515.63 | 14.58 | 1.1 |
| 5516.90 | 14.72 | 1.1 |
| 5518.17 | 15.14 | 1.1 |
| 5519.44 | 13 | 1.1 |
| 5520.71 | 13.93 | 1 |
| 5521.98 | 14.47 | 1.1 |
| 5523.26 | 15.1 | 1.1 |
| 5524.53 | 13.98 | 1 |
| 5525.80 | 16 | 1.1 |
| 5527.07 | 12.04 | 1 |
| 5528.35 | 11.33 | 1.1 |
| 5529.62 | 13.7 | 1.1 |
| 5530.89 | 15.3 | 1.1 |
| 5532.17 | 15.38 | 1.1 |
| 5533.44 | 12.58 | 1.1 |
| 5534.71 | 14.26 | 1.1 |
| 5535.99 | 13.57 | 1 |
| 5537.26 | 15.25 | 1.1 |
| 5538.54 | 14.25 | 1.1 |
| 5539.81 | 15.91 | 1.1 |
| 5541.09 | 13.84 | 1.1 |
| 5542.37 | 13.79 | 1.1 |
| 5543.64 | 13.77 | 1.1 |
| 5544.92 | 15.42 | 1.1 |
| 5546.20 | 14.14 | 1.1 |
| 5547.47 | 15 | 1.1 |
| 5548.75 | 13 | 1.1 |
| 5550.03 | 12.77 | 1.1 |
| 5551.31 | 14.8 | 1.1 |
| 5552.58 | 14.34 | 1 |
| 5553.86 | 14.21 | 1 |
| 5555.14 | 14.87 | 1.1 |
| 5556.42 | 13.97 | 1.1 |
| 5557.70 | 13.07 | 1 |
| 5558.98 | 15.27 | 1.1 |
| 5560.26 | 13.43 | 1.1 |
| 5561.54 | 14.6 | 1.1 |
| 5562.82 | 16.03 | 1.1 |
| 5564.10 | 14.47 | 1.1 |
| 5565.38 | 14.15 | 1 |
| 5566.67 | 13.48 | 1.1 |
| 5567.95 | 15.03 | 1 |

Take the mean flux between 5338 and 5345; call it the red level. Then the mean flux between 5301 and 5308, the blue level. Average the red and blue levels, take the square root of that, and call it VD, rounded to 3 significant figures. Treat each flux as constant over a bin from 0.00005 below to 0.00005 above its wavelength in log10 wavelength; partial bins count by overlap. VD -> 3.69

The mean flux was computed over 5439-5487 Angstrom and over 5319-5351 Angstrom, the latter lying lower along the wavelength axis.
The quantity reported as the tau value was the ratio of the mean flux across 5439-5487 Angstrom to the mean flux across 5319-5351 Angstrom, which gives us 1.03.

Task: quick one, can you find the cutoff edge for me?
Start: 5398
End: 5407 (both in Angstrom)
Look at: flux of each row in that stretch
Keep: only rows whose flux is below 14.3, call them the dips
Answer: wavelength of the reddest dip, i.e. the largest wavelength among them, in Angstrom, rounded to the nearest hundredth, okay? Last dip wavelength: 5406.24 Angstrom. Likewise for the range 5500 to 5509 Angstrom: 5506.75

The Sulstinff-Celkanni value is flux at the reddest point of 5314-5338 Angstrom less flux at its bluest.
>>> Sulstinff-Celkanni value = -1.3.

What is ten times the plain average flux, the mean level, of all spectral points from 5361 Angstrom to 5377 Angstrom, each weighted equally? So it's 145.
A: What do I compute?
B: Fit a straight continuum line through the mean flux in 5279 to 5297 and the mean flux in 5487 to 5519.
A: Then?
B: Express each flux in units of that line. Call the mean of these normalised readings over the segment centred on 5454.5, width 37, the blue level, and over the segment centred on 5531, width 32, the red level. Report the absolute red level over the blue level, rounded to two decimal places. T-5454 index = 1.00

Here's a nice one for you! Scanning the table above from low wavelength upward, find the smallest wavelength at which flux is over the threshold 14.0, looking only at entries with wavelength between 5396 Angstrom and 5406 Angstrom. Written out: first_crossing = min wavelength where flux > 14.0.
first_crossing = 5396.29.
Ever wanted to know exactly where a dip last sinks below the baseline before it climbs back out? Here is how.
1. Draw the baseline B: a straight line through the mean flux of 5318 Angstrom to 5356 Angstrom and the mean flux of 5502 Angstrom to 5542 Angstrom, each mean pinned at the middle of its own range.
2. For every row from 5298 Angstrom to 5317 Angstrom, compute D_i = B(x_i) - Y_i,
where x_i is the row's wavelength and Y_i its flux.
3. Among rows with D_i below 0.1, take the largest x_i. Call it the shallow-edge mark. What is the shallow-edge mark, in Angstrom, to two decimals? 5314.90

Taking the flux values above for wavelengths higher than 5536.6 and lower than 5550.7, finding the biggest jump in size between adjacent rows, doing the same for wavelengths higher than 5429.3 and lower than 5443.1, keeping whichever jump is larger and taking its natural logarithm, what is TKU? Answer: 0.7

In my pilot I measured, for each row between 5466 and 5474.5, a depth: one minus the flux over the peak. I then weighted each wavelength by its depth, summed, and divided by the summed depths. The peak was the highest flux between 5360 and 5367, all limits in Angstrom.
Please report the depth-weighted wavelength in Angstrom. 5468.9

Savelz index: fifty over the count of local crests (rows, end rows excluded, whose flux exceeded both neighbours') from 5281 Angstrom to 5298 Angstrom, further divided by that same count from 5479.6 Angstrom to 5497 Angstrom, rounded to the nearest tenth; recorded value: 3.1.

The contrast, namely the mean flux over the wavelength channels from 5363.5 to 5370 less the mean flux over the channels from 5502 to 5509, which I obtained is 1.4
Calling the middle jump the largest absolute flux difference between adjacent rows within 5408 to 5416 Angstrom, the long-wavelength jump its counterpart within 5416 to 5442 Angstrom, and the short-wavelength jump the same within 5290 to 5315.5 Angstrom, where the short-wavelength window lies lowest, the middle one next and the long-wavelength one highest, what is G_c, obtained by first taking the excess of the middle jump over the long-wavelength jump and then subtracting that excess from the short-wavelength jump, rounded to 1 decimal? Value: 4.1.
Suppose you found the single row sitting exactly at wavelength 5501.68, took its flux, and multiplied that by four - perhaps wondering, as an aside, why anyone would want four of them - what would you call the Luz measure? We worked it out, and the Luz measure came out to 54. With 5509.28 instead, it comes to 50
